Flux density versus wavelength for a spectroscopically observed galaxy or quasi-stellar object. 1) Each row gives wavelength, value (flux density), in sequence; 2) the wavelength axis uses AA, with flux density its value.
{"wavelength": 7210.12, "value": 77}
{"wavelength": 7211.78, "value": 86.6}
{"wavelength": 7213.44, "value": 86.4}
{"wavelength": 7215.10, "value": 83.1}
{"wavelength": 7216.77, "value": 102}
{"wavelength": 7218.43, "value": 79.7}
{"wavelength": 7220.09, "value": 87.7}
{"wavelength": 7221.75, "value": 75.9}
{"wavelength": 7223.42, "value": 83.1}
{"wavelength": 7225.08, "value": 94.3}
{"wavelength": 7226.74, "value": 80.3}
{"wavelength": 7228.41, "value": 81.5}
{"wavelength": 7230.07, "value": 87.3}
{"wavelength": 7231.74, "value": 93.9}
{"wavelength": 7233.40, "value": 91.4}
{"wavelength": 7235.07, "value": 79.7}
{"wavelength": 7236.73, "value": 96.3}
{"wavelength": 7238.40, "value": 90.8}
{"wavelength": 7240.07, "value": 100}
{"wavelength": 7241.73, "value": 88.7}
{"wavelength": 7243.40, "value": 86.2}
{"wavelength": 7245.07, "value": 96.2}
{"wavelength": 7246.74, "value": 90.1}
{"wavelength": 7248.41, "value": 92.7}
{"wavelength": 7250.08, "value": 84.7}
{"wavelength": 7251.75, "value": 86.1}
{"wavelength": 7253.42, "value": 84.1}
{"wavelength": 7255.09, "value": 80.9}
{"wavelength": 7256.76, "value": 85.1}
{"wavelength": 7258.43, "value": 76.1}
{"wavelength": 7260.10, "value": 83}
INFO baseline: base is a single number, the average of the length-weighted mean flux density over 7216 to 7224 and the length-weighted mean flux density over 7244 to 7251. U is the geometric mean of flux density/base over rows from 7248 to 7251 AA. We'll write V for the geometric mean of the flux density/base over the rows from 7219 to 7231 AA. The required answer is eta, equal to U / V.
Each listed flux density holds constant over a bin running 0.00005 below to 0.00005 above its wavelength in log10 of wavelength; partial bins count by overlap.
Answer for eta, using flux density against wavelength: 1.05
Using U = 1.01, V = 0.954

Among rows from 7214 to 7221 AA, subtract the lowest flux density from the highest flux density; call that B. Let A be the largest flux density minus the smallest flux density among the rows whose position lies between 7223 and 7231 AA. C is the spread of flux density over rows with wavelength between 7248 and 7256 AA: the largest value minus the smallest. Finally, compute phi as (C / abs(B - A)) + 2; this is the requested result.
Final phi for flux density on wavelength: 3.4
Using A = 14.0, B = 22.3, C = 12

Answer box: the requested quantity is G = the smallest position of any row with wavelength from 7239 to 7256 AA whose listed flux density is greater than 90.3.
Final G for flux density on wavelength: 7240.07 AA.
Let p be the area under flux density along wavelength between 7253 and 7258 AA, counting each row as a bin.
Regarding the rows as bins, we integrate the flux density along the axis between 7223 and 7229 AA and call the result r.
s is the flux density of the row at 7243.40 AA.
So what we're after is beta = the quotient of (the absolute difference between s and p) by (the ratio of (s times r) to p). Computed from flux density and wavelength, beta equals 3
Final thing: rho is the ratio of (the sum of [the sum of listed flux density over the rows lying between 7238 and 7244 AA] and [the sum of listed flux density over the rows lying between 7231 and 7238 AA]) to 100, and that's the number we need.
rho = 7.27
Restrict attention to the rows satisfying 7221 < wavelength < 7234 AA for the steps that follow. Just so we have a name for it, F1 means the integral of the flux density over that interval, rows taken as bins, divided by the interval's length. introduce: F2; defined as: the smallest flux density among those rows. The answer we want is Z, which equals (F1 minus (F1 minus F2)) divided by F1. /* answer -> 0.883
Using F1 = 85.9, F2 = 75.9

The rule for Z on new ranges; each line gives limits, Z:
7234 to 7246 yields 0.875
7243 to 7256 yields 0.923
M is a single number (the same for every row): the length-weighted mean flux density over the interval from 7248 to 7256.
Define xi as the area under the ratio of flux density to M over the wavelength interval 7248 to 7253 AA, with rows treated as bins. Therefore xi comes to 5.10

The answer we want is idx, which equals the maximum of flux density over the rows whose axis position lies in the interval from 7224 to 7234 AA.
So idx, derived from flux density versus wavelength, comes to 94.3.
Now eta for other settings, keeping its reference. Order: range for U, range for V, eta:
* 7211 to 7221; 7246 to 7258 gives 1.01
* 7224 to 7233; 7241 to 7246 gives 0.97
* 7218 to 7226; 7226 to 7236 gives 0.98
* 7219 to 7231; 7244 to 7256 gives 0.96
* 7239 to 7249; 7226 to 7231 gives 1.11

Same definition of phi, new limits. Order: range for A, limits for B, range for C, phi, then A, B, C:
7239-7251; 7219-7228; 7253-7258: 3.4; 15.3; 18.4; 4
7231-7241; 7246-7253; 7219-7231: 3.5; 20.3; 8.0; 18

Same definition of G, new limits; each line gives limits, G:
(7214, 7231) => 7216.77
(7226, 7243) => 7231.74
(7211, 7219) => 7216.77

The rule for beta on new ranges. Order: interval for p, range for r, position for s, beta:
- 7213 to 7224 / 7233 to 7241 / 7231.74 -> 12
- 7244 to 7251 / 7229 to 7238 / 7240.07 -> 4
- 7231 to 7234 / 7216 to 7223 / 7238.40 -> 1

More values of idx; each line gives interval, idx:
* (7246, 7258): 92.7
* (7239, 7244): 100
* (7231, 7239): 96.3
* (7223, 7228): 94.3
